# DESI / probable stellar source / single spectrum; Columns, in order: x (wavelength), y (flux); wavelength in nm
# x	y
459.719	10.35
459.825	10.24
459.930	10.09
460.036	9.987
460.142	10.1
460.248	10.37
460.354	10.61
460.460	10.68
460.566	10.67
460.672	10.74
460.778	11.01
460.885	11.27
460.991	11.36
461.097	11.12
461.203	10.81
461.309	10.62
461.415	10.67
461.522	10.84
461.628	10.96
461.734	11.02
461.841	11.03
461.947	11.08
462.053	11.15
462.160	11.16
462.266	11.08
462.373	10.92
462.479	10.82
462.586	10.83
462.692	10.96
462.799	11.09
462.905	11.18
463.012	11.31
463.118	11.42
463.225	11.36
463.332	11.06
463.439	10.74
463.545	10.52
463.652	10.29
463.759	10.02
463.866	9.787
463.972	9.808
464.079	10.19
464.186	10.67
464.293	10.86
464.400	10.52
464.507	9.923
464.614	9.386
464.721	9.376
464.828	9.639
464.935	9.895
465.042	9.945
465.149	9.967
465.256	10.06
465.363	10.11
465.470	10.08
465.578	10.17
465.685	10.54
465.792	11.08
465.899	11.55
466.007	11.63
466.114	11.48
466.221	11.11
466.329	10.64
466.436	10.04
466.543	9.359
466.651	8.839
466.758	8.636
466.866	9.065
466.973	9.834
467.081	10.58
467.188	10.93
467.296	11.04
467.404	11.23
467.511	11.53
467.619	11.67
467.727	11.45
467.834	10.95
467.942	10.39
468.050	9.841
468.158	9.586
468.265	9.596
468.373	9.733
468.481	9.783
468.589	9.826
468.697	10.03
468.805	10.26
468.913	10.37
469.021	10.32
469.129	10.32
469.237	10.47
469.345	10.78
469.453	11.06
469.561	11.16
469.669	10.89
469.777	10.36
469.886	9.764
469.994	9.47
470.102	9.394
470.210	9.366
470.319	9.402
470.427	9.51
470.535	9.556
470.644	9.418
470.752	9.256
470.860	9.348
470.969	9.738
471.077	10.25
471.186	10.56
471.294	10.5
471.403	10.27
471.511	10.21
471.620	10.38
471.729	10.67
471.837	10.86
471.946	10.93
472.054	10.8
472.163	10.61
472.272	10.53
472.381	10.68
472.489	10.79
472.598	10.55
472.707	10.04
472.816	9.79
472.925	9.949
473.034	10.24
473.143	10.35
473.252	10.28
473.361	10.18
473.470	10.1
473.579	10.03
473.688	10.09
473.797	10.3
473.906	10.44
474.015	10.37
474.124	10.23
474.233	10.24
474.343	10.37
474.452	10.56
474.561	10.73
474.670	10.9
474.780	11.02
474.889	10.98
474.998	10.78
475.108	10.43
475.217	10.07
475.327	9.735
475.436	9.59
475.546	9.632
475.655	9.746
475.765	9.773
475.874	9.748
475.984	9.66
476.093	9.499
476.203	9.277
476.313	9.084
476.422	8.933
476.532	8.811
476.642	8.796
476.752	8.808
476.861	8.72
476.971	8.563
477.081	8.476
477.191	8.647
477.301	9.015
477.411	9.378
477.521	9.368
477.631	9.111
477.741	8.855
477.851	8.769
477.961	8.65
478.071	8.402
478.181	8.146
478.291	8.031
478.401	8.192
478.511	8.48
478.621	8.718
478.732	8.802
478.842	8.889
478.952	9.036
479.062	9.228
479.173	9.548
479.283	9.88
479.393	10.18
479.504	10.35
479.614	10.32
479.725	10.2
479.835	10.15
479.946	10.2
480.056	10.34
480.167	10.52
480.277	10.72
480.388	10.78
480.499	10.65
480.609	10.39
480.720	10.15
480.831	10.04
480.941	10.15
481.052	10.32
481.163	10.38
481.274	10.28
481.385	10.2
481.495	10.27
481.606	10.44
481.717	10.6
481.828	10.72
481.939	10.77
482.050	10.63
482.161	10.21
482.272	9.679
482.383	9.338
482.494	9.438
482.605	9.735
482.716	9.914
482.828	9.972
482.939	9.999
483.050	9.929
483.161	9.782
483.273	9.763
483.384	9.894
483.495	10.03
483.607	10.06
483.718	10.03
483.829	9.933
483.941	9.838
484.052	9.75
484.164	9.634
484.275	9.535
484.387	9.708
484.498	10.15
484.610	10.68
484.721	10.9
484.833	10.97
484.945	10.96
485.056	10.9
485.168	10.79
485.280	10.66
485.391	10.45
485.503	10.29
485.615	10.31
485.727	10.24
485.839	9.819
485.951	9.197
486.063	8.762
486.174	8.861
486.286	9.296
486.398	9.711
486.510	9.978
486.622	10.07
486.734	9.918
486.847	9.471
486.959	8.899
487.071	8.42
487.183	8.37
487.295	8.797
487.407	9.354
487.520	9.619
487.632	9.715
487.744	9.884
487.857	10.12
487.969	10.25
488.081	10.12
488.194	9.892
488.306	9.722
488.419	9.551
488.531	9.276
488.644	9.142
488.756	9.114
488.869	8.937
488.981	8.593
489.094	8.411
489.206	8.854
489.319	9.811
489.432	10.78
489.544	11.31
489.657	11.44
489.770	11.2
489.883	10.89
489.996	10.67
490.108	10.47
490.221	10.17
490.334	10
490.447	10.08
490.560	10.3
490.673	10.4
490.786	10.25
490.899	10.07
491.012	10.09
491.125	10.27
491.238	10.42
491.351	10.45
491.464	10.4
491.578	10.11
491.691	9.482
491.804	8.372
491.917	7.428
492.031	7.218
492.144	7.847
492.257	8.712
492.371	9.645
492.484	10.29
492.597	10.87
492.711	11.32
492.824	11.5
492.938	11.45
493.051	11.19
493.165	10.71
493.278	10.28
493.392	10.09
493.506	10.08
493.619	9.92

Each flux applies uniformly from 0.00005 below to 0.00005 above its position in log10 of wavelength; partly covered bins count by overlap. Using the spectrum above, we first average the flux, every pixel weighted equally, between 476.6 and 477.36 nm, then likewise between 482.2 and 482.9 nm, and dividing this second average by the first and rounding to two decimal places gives 1.11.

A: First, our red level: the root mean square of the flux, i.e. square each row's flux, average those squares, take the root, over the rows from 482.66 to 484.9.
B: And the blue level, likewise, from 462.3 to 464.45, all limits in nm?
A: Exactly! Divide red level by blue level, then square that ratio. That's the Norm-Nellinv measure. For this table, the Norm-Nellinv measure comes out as 0.874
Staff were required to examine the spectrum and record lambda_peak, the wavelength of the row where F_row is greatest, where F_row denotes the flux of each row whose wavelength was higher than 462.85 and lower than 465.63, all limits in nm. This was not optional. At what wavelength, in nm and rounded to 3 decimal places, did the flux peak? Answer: 463.118 nm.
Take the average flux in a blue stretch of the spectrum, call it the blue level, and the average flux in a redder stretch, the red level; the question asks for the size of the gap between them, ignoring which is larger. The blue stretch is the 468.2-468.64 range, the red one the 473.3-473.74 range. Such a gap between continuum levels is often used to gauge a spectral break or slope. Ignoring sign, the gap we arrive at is 0.37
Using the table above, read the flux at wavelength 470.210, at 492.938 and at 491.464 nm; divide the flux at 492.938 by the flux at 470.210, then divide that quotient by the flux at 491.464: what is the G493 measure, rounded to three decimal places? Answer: 0.118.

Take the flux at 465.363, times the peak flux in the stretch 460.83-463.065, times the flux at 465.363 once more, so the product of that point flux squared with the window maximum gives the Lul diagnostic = 1161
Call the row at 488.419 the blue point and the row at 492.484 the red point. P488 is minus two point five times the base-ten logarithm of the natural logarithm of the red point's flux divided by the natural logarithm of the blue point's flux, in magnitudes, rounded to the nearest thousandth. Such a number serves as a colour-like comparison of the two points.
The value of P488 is -0.035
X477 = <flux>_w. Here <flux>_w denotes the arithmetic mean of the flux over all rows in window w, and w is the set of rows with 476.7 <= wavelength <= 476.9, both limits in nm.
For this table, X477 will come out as 8.8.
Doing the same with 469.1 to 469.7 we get 10.8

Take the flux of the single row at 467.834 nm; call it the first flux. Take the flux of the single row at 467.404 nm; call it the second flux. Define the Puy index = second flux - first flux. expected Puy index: 0.28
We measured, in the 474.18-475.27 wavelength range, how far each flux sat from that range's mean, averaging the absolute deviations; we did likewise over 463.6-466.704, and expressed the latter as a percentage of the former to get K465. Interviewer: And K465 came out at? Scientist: 195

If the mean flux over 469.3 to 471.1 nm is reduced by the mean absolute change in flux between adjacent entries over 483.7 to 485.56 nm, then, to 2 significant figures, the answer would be 9.8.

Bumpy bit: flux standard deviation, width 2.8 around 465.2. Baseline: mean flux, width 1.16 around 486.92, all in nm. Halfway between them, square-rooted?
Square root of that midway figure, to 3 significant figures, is 2.23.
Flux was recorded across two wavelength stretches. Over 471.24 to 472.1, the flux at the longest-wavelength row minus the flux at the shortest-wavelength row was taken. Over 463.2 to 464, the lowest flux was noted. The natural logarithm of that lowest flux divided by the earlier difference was 3.5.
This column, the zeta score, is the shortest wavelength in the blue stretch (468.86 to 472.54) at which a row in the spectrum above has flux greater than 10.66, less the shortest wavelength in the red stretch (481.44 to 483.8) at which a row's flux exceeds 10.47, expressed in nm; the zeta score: -12.37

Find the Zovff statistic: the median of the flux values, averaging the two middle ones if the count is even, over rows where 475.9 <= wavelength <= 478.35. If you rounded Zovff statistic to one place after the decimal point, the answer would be 8.8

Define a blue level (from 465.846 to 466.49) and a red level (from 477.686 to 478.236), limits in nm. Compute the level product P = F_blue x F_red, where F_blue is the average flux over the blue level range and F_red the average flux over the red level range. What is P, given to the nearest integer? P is 95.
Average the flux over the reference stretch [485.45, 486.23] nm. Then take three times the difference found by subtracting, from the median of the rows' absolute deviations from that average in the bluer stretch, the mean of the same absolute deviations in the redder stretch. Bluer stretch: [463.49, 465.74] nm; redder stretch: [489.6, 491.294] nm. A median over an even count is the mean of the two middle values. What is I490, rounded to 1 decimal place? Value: -1.2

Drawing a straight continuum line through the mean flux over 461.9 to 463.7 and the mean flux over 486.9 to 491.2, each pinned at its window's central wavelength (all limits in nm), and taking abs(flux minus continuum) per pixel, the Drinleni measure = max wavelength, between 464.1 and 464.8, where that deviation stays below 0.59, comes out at 464.400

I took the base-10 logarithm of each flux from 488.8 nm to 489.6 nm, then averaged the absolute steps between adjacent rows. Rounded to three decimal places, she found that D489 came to 0.026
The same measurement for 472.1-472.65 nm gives 0.006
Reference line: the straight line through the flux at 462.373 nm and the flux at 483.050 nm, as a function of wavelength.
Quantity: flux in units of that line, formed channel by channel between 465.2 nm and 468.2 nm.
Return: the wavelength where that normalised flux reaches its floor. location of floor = 466.758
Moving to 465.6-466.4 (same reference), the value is 465.685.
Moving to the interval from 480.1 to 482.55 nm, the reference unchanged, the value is 482.383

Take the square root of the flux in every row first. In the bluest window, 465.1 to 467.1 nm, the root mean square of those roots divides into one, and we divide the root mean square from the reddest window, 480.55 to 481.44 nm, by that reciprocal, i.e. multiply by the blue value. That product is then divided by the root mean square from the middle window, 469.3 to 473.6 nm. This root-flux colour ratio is 3.21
